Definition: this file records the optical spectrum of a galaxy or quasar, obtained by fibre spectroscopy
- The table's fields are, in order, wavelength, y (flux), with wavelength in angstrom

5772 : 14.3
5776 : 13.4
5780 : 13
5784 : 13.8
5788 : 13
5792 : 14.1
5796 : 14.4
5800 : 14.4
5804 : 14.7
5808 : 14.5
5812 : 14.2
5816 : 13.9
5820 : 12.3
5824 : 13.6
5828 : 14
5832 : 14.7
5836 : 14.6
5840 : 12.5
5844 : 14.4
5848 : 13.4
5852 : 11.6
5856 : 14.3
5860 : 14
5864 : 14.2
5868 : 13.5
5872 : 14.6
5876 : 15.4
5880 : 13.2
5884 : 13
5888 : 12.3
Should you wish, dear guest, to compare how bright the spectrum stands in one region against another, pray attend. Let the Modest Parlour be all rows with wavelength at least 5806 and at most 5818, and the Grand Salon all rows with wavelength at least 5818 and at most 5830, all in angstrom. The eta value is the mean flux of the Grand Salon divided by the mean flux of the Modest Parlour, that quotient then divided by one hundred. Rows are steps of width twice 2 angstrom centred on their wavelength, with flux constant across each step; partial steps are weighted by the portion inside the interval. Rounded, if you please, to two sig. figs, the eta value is 0.0094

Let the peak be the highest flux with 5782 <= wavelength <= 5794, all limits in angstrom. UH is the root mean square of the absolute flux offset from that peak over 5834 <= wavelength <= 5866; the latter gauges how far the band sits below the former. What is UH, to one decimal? 1.1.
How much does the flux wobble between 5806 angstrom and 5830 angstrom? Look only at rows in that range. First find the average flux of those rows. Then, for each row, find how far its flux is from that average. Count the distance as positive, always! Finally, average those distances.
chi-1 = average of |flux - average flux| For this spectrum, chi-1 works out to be 0.533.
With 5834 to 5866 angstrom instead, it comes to 0.844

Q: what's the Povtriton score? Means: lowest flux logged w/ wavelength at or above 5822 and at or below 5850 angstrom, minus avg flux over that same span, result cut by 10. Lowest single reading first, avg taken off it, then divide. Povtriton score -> -0.14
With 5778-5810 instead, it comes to -0.10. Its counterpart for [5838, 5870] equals -0.19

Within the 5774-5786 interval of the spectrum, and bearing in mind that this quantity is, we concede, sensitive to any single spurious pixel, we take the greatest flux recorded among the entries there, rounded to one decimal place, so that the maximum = 13.8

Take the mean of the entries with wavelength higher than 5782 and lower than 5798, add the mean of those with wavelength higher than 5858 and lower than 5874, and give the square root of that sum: 5.28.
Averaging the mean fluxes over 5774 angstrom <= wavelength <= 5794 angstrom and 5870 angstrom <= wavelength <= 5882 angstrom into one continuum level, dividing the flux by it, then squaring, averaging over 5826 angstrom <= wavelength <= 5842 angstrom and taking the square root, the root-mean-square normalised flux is 1.00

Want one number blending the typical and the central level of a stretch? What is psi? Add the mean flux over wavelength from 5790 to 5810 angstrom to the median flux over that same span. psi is 28.8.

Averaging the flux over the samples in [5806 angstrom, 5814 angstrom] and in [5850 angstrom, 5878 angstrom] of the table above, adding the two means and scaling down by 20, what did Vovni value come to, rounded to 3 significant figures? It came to 1.41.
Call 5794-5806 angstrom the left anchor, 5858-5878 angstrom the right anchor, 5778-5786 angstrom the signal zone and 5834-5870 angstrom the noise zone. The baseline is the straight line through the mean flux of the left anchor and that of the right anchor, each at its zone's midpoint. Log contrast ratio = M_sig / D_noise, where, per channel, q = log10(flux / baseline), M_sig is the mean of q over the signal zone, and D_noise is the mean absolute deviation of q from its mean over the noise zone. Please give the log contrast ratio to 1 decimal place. -1.4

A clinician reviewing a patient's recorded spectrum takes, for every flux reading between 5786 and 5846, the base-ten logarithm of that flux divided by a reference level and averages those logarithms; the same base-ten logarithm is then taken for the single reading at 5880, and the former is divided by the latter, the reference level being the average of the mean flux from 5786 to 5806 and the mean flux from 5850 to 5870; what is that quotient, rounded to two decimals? -0.18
